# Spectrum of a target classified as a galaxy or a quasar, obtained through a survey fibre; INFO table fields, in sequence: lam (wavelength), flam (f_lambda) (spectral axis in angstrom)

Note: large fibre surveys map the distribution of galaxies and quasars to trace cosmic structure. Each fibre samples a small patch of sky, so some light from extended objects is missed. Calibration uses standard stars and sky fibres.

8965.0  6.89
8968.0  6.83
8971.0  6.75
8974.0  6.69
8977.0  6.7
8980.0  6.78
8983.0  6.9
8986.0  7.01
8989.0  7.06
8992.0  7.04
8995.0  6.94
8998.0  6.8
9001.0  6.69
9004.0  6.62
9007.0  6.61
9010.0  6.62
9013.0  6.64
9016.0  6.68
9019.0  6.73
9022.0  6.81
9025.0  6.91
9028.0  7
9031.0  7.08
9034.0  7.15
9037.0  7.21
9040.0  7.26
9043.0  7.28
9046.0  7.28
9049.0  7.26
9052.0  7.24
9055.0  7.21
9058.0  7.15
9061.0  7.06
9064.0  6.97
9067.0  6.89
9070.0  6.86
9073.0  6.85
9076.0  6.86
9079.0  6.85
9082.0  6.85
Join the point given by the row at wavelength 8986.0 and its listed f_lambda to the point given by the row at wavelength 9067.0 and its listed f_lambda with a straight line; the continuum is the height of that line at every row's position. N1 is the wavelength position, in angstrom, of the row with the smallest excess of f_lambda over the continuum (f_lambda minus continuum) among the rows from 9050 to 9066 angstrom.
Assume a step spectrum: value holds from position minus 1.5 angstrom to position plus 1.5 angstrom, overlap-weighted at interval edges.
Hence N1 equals 9064.0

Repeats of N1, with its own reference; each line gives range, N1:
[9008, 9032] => 9010.0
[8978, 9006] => 9004.0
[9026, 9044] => 9028.0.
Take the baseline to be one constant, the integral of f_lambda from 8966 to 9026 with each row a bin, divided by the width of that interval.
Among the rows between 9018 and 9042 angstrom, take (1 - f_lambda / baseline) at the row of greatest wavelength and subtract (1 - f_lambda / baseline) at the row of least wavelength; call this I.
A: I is -0.08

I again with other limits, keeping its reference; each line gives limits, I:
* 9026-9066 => 0.00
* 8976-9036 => -0.07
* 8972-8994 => -0.05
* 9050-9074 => 0.06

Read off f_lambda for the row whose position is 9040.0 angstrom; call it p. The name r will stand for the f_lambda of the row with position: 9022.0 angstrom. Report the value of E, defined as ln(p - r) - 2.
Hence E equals -2.8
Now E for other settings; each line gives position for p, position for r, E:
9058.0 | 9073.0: -3.2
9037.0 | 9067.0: -3.1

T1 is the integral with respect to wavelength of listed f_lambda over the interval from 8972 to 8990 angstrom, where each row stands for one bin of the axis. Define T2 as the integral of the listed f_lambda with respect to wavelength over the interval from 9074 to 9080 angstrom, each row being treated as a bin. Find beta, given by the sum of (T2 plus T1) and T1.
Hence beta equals 288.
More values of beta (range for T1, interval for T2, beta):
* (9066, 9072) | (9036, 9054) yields 213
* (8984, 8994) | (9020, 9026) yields 182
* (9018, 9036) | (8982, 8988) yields 292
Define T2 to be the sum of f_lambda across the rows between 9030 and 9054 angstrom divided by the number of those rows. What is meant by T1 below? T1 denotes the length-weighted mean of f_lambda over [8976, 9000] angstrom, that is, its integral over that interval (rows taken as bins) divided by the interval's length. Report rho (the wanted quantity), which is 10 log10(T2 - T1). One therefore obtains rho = -5.0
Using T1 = 6.90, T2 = 7.22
